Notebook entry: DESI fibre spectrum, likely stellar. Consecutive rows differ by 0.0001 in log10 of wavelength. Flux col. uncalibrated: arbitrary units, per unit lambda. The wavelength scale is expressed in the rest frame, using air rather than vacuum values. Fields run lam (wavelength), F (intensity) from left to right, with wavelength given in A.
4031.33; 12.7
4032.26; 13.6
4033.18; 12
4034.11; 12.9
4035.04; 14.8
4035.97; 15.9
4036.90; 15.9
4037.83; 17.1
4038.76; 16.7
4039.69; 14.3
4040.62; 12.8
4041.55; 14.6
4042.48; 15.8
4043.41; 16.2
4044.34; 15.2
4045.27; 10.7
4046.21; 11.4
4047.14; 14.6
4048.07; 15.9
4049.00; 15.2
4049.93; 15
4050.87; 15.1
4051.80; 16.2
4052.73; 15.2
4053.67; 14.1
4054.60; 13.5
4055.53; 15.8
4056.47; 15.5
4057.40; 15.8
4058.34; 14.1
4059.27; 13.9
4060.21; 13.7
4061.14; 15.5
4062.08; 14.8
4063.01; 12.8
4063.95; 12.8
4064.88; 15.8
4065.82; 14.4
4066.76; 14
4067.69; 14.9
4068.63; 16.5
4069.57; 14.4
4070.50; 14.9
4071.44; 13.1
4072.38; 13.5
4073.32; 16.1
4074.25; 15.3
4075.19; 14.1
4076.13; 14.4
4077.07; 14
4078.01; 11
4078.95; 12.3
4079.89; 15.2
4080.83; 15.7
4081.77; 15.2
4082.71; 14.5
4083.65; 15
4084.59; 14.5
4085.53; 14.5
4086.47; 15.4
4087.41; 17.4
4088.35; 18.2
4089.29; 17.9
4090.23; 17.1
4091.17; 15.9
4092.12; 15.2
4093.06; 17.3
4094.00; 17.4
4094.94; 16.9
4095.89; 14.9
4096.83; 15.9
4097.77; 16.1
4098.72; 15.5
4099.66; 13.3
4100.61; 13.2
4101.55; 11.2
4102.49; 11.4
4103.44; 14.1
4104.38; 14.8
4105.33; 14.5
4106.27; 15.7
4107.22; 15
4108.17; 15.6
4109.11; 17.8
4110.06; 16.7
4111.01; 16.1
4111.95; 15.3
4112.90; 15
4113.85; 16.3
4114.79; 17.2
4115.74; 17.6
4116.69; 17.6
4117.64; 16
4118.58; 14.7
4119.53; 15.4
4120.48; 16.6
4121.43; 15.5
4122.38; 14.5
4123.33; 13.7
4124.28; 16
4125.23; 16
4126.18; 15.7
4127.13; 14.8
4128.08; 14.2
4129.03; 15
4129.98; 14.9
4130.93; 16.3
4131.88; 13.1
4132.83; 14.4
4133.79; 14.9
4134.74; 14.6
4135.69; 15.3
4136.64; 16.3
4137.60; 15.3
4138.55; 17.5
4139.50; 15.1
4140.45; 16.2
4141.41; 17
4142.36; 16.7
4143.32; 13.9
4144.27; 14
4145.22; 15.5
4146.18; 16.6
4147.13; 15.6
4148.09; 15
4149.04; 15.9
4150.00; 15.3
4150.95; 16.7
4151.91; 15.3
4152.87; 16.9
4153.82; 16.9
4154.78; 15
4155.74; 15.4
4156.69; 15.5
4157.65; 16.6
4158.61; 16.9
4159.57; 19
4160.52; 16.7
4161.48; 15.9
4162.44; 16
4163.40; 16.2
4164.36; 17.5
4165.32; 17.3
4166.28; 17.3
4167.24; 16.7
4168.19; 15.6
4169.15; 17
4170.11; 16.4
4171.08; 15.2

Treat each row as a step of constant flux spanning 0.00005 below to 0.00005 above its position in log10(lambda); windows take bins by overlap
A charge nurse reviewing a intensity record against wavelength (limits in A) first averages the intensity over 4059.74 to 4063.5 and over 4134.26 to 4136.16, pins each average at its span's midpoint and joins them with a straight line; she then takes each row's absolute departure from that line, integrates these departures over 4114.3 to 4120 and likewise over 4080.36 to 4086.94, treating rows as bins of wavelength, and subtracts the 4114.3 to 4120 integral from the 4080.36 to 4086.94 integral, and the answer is -5.9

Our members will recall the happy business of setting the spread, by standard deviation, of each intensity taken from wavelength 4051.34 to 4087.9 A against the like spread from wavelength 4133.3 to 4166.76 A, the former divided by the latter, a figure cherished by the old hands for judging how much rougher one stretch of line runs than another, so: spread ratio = 1.1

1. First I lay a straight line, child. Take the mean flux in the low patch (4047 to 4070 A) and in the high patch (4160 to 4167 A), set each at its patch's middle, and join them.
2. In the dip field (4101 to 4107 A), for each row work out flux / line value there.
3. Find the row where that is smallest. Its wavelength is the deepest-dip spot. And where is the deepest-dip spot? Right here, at 4101.55 A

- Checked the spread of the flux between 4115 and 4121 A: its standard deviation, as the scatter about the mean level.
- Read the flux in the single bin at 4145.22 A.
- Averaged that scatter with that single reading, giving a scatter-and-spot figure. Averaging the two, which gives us 8.3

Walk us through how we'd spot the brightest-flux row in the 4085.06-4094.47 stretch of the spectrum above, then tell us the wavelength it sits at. 4088.35 A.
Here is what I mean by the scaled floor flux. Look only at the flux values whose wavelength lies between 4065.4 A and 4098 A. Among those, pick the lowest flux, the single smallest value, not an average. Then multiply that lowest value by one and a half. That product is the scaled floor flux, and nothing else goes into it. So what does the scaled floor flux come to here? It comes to 16.5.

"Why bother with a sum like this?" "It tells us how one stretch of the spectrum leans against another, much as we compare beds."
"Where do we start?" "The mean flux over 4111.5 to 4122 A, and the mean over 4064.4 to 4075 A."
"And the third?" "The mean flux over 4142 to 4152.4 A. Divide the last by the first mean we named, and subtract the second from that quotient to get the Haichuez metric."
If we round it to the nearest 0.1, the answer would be -13.8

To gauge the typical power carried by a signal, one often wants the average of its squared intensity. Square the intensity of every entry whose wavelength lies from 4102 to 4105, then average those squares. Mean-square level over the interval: 183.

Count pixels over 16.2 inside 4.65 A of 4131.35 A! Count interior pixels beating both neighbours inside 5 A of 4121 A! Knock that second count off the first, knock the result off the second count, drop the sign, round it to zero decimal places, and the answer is 1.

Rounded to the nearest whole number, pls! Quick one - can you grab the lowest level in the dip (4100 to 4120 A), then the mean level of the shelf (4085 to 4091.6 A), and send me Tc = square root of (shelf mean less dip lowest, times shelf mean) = 10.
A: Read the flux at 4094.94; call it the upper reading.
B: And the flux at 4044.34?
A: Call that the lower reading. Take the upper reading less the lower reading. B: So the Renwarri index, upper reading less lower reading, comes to 1.7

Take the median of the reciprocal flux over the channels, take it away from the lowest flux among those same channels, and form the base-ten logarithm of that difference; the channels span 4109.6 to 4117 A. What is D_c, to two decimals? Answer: 1.17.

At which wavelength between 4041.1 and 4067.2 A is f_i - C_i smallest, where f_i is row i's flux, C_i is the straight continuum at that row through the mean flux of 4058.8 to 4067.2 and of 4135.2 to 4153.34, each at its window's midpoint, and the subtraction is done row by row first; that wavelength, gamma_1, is 4045.27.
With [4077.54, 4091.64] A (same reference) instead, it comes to 4078.01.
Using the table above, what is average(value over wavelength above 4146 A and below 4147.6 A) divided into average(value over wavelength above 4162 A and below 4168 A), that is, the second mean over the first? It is 1.05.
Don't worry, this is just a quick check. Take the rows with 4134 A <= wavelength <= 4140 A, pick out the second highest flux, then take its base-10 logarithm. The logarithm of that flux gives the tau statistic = 1.212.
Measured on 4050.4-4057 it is 1.199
